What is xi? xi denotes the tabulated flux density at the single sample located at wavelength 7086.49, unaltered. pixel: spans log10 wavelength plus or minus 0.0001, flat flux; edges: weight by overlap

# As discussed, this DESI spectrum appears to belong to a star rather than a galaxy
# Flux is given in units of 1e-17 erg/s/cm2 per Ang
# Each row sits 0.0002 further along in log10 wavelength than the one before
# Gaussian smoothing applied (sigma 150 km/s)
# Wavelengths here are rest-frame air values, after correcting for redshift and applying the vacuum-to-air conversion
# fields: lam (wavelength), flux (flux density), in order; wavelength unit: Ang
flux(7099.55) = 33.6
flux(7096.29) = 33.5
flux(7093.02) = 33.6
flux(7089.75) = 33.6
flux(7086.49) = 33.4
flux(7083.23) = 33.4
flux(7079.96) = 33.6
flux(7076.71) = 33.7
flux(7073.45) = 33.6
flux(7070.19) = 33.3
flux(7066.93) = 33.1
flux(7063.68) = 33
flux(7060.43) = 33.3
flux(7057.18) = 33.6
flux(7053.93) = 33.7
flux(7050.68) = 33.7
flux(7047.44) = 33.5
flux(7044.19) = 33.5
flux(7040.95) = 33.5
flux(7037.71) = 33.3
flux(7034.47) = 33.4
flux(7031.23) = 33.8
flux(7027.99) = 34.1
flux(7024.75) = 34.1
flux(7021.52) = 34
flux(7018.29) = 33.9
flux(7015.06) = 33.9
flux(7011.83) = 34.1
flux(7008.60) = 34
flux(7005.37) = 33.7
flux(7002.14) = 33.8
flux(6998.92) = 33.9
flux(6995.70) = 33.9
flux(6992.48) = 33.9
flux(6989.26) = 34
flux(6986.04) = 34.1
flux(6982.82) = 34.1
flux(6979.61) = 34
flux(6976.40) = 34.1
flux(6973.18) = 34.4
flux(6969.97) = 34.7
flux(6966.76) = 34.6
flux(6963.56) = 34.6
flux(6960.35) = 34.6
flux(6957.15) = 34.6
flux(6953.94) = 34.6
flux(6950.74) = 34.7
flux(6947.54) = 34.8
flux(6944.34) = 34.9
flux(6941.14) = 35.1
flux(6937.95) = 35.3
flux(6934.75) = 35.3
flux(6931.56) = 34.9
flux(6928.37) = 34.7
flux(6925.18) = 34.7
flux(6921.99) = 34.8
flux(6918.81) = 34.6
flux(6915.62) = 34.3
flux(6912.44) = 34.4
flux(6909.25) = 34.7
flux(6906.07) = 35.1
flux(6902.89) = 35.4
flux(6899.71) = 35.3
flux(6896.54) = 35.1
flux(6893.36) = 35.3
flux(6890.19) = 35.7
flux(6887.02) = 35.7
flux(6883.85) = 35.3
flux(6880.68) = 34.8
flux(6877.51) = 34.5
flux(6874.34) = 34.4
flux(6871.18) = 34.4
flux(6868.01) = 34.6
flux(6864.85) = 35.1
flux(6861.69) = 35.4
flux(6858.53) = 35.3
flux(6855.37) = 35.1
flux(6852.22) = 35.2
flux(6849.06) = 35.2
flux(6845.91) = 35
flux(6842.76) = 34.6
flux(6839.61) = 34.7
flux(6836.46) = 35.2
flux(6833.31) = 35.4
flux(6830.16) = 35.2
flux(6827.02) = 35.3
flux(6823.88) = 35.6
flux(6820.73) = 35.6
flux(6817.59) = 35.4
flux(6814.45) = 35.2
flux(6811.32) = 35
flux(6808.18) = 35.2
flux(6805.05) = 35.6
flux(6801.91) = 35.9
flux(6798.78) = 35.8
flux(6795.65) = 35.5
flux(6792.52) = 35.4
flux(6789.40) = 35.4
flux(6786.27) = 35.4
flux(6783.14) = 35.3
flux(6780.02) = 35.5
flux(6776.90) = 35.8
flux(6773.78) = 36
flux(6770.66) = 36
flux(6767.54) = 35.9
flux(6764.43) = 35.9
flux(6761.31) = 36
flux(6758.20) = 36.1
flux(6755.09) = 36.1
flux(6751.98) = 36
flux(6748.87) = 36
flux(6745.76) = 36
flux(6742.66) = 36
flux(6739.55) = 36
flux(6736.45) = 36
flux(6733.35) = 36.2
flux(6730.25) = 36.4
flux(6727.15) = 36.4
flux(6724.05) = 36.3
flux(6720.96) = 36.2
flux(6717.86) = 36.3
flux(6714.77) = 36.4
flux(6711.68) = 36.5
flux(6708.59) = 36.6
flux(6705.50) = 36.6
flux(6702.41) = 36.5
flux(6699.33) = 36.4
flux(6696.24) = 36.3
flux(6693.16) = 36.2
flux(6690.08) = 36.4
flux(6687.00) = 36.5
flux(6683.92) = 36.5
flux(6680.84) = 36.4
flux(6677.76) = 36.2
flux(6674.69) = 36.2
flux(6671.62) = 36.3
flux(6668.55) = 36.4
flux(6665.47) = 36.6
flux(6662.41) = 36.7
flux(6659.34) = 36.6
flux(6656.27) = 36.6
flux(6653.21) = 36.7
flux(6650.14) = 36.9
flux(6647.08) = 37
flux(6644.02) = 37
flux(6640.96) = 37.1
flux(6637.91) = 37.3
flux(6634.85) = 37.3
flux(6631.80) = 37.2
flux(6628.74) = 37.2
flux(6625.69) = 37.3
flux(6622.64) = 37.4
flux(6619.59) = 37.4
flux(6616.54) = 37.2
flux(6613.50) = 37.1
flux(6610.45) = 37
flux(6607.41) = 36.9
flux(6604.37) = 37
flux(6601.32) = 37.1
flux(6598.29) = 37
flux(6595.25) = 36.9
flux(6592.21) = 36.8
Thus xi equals 33.4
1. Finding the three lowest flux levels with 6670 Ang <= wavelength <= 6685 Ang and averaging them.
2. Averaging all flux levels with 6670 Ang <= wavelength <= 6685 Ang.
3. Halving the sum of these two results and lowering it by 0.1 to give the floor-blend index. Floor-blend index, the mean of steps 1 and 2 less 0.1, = 36.2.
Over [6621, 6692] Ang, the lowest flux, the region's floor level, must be 36.2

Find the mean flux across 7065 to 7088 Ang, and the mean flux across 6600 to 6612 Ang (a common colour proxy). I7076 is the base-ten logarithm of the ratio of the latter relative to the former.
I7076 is 0.044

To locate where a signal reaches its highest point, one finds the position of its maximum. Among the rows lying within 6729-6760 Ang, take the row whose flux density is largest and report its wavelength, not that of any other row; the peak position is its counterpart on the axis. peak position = 6730.25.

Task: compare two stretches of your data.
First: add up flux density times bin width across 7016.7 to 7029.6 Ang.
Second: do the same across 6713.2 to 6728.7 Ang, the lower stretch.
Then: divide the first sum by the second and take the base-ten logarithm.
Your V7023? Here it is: -0.11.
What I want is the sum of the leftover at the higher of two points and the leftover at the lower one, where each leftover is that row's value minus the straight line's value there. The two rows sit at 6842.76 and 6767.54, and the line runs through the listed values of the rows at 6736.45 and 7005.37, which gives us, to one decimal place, -0.3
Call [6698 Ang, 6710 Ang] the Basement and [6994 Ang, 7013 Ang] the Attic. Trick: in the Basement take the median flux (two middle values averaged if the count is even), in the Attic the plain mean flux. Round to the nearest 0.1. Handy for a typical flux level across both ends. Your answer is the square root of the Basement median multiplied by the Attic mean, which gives 35.2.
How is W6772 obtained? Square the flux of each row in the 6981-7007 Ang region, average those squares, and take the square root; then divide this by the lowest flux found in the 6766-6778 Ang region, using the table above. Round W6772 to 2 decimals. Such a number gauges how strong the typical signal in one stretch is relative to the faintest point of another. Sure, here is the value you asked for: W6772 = 0.95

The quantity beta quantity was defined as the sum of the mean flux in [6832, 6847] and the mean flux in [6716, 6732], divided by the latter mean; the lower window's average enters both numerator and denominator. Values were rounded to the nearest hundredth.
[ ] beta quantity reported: 1.96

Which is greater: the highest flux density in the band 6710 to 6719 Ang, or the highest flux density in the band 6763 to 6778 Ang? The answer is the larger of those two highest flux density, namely 36.5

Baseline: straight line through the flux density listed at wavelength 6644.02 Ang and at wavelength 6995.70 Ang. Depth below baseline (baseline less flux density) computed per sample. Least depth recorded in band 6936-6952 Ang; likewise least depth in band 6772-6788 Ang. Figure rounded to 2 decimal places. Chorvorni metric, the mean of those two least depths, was -0.52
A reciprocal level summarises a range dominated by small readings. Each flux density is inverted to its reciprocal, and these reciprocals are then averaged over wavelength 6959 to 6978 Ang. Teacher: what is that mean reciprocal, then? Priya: 0.0290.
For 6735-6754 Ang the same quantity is 0.0278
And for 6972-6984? 0.0293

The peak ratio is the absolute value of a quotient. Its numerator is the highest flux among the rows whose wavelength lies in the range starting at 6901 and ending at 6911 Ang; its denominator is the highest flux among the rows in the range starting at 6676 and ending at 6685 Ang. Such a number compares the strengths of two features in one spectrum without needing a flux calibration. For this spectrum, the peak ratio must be 0.97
